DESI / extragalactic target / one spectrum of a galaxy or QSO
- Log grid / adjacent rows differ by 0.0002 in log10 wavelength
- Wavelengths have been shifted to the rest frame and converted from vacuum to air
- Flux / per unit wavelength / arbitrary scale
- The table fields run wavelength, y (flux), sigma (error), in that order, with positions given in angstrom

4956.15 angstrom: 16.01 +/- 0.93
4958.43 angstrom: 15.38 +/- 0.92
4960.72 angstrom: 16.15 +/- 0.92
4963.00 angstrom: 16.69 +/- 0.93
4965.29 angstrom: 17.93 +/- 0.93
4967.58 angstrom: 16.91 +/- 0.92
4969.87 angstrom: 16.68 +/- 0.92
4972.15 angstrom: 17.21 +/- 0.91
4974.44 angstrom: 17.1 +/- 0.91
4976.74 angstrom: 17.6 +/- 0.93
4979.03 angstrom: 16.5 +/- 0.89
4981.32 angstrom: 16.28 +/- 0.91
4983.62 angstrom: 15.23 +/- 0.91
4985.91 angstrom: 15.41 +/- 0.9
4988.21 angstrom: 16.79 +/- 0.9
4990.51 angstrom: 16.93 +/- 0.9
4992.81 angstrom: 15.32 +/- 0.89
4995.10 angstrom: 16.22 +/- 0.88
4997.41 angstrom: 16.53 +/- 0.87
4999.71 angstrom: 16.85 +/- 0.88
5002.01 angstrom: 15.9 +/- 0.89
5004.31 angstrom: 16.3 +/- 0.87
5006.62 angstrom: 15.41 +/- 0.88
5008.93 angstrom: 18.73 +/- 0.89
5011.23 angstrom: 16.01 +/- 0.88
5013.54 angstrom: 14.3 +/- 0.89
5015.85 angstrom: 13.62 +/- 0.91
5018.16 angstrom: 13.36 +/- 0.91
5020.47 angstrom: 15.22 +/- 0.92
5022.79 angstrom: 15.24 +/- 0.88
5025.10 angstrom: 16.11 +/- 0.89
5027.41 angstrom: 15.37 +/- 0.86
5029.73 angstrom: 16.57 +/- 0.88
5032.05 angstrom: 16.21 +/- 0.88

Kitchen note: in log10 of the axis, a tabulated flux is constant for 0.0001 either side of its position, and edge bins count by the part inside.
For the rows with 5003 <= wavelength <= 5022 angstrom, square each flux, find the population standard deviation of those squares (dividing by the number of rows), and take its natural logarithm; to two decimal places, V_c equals 3.94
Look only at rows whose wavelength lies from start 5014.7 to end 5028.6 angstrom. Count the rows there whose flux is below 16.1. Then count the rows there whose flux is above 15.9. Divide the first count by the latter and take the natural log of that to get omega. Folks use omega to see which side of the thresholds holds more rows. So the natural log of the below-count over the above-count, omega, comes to 1.6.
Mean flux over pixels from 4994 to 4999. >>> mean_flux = 16.4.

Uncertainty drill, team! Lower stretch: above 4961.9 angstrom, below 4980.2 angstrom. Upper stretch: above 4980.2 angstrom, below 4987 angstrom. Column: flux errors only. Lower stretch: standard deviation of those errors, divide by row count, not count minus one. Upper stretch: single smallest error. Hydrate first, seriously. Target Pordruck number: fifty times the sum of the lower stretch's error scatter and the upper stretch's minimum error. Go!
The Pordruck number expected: 45.6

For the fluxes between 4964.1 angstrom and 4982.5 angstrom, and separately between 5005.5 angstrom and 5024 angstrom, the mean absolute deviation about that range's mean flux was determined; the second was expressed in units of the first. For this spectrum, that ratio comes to 2.6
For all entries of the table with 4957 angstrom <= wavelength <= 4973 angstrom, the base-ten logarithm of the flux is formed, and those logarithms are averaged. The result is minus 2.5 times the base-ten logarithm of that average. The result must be -0.218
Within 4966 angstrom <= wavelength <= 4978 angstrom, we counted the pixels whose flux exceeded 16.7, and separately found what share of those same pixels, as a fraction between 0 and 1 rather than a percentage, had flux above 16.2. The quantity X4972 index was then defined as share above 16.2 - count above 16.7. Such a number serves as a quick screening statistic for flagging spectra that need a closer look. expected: -3.0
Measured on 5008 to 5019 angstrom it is -0.8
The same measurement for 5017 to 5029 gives 0.0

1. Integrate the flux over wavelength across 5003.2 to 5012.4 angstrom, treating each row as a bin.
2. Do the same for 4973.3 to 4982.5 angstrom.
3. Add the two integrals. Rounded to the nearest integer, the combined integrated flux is 308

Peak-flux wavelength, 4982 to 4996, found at 4990.51 angstrom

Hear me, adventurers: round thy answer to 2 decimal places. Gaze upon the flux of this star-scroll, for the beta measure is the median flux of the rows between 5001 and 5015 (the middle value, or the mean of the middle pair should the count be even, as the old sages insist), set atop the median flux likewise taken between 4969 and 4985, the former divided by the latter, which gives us 0.96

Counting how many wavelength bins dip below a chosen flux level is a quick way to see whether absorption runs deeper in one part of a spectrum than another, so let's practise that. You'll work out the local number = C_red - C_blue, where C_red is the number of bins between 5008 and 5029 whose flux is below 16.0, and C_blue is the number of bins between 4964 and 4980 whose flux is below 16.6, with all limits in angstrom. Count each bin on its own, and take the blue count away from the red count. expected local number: 5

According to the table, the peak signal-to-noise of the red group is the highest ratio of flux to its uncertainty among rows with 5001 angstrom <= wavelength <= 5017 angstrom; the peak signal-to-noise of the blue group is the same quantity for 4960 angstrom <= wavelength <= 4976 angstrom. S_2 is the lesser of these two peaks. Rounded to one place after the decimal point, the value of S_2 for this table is 19.3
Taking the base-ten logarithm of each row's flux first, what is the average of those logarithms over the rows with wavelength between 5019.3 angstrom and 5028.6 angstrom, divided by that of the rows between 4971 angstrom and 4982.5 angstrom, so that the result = 0.968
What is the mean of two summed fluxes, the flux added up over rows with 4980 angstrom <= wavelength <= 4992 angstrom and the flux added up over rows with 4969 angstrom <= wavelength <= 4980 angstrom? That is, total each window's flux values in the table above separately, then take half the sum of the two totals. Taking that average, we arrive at 82.9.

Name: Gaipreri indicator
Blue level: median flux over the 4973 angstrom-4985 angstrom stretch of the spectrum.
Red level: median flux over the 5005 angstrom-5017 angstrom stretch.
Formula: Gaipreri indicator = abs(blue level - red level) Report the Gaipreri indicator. 1.1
